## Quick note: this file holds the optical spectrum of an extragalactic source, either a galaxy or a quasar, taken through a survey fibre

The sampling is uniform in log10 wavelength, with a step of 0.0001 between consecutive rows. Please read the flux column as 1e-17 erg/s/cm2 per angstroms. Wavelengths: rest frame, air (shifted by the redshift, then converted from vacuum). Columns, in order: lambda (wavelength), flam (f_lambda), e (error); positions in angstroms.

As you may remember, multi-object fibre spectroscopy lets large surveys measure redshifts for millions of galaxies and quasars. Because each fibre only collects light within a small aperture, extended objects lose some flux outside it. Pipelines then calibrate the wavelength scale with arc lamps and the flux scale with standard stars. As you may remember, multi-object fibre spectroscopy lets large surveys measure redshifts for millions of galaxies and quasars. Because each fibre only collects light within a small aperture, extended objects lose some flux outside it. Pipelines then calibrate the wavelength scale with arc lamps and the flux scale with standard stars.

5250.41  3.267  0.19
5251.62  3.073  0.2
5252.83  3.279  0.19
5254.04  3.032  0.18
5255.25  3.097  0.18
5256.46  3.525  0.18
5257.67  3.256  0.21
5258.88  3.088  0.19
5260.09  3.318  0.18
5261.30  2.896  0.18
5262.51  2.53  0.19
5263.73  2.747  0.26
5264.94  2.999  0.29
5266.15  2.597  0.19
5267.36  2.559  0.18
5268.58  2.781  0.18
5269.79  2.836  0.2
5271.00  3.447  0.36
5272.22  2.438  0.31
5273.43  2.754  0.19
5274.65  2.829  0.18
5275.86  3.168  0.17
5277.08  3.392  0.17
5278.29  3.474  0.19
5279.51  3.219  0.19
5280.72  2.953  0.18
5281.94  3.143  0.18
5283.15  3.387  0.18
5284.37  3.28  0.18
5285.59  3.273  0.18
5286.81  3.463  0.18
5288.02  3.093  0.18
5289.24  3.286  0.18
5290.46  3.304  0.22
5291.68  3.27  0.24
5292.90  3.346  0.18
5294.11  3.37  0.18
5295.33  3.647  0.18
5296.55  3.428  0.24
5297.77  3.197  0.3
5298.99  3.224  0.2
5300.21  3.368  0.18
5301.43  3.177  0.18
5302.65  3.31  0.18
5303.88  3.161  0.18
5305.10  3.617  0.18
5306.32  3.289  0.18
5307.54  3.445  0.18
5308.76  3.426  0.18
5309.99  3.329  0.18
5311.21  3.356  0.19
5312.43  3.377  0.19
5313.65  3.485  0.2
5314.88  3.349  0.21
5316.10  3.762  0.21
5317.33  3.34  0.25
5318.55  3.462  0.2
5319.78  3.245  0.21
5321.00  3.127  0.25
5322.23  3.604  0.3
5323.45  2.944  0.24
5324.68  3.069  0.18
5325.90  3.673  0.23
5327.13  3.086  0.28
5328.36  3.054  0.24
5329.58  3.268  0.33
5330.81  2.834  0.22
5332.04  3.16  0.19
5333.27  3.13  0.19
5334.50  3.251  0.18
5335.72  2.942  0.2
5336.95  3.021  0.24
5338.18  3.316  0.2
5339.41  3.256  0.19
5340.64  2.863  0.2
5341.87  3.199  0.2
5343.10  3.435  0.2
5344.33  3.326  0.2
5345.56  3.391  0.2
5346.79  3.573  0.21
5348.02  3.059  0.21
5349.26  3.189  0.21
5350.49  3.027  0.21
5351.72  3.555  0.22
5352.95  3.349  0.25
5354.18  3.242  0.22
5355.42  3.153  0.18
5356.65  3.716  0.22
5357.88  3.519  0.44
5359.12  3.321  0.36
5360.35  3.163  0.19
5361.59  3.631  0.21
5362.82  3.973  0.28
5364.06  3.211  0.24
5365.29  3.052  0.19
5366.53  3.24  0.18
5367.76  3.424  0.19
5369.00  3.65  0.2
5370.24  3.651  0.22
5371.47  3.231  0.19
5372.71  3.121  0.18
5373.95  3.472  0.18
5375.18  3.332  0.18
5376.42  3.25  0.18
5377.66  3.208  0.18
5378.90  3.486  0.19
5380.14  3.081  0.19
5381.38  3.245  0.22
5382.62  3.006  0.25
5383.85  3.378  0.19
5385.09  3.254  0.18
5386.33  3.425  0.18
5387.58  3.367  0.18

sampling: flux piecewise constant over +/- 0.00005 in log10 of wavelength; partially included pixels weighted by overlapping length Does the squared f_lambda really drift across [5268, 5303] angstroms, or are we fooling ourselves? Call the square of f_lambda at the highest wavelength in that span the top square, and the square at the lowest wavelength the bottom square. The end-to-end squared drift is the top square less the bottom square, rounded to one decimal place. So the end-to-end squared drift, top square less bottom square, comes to 3.2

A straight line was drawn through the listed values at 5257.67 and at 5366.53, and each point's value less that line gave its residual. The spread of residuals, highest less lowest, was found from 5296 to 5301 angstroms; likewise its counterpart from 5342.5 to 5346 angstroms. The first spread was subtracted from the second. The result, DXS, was -0.12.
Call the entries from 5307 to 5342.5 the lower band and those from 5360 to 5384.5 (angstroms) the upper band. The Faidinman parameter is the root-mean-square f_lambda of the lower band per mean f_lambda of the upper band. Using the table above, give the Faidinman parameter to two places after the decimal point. 0.98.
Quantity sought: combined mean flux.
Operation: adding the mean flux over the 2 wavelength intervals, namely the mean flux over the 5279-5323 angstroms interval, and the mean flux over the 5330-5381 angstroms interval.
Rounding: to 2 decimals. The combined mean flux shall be 6.63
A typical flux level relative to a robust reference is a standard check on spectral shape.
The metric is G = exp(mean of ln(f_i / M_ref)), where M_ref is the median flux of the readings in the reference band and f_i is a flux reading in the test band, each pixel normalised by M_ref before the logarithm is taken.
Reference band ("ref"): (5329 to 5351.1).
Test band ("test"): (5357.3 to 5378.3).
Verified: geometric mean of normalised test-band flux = 1.056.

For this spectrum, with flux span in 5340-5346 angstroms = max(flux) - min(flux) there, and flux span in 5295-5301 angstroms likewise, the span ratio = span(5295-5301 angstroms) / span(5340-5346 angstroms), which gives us 0.8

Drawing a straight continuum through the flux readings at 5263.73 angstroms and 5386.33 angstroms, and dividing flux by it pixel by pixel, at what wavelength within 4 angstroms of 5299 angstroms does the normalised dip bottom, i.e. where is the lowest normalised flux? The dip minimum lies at 5301.43 angstroms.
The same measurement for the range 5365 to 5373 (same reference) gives 5365.29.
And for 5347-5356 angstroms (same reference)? 5350.49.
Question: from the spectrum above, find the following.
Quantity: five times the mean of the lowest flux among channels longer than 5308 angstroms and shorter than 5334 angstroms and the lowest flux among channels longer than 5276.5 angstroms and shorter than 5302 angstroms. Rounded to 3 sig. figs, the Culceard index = 14.5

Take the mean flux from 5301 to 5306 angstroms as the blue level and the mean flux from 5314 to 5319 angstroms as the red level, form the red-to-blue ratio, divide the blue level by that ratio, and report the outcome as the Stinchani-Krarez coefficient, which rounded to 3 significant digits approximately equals 3.16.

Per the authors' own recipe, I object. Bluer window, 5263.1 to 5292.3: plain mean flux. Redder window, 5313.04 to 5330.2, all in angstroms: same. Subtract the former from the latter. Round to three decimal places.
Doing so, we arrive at 0.249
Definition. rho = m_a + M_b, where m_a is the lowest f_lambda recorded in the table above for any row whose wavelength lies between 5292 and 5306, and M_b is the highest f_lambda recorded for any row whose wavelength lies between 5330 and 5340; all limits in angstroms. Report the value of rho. 6.5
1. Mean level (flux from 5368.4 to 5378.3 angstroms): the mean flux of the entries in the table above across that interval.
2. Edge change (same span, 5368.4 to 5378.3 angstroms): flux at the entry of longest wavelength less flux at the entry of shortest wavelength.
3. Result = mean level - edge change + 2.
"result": 5.81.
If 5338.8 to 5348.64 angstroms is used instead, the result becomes 5.46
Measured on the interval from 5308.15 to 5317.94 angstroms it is 5.51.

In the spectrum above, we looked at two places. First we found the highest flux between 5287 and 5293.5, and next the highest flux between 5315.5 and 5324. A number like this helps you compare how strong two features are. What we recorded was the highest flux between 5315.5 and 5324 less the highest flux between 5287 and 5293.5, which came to 0.42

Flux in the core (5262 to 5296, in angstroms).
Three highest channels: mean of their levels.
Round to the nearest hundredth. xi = 3.53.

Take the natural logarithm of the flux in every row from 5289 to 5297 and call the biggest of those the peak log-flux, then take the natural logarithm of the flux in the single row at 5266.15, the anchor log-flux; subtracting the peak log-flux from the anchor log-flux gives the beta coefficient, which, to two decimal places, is -0.34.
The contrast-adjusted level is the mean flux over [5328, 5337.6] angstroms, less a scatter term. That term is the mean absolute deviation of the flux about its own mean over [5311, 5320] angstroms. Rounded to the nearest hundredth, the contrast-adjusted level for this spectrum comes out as 2.97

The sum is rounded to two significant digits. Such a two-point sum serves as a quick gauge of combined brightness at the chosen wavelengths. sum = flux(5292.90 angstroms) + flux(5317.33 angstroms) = 6.7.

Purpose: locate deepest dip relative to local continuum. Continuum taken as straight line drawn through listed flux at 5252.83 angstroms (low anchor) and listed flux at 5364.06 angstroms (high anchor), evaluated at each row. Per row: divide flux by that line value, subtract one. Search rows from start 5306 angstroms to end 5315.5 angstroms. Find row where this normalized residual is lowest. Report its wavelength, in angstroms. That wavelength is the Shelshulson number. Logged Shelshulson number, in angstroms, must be 5306.32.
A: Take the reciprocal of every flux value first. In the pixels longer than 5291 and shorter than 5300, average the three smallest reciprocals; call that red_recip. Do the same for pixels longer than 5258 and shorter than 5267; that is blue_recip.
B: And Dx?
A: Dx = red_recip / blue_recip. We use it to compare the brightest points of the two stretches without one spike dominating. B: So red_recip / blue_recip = 0.90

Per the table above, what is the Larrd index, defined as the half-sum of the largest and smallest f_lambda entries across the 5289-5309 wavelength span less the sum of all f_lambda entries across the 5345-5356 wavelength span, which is -26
